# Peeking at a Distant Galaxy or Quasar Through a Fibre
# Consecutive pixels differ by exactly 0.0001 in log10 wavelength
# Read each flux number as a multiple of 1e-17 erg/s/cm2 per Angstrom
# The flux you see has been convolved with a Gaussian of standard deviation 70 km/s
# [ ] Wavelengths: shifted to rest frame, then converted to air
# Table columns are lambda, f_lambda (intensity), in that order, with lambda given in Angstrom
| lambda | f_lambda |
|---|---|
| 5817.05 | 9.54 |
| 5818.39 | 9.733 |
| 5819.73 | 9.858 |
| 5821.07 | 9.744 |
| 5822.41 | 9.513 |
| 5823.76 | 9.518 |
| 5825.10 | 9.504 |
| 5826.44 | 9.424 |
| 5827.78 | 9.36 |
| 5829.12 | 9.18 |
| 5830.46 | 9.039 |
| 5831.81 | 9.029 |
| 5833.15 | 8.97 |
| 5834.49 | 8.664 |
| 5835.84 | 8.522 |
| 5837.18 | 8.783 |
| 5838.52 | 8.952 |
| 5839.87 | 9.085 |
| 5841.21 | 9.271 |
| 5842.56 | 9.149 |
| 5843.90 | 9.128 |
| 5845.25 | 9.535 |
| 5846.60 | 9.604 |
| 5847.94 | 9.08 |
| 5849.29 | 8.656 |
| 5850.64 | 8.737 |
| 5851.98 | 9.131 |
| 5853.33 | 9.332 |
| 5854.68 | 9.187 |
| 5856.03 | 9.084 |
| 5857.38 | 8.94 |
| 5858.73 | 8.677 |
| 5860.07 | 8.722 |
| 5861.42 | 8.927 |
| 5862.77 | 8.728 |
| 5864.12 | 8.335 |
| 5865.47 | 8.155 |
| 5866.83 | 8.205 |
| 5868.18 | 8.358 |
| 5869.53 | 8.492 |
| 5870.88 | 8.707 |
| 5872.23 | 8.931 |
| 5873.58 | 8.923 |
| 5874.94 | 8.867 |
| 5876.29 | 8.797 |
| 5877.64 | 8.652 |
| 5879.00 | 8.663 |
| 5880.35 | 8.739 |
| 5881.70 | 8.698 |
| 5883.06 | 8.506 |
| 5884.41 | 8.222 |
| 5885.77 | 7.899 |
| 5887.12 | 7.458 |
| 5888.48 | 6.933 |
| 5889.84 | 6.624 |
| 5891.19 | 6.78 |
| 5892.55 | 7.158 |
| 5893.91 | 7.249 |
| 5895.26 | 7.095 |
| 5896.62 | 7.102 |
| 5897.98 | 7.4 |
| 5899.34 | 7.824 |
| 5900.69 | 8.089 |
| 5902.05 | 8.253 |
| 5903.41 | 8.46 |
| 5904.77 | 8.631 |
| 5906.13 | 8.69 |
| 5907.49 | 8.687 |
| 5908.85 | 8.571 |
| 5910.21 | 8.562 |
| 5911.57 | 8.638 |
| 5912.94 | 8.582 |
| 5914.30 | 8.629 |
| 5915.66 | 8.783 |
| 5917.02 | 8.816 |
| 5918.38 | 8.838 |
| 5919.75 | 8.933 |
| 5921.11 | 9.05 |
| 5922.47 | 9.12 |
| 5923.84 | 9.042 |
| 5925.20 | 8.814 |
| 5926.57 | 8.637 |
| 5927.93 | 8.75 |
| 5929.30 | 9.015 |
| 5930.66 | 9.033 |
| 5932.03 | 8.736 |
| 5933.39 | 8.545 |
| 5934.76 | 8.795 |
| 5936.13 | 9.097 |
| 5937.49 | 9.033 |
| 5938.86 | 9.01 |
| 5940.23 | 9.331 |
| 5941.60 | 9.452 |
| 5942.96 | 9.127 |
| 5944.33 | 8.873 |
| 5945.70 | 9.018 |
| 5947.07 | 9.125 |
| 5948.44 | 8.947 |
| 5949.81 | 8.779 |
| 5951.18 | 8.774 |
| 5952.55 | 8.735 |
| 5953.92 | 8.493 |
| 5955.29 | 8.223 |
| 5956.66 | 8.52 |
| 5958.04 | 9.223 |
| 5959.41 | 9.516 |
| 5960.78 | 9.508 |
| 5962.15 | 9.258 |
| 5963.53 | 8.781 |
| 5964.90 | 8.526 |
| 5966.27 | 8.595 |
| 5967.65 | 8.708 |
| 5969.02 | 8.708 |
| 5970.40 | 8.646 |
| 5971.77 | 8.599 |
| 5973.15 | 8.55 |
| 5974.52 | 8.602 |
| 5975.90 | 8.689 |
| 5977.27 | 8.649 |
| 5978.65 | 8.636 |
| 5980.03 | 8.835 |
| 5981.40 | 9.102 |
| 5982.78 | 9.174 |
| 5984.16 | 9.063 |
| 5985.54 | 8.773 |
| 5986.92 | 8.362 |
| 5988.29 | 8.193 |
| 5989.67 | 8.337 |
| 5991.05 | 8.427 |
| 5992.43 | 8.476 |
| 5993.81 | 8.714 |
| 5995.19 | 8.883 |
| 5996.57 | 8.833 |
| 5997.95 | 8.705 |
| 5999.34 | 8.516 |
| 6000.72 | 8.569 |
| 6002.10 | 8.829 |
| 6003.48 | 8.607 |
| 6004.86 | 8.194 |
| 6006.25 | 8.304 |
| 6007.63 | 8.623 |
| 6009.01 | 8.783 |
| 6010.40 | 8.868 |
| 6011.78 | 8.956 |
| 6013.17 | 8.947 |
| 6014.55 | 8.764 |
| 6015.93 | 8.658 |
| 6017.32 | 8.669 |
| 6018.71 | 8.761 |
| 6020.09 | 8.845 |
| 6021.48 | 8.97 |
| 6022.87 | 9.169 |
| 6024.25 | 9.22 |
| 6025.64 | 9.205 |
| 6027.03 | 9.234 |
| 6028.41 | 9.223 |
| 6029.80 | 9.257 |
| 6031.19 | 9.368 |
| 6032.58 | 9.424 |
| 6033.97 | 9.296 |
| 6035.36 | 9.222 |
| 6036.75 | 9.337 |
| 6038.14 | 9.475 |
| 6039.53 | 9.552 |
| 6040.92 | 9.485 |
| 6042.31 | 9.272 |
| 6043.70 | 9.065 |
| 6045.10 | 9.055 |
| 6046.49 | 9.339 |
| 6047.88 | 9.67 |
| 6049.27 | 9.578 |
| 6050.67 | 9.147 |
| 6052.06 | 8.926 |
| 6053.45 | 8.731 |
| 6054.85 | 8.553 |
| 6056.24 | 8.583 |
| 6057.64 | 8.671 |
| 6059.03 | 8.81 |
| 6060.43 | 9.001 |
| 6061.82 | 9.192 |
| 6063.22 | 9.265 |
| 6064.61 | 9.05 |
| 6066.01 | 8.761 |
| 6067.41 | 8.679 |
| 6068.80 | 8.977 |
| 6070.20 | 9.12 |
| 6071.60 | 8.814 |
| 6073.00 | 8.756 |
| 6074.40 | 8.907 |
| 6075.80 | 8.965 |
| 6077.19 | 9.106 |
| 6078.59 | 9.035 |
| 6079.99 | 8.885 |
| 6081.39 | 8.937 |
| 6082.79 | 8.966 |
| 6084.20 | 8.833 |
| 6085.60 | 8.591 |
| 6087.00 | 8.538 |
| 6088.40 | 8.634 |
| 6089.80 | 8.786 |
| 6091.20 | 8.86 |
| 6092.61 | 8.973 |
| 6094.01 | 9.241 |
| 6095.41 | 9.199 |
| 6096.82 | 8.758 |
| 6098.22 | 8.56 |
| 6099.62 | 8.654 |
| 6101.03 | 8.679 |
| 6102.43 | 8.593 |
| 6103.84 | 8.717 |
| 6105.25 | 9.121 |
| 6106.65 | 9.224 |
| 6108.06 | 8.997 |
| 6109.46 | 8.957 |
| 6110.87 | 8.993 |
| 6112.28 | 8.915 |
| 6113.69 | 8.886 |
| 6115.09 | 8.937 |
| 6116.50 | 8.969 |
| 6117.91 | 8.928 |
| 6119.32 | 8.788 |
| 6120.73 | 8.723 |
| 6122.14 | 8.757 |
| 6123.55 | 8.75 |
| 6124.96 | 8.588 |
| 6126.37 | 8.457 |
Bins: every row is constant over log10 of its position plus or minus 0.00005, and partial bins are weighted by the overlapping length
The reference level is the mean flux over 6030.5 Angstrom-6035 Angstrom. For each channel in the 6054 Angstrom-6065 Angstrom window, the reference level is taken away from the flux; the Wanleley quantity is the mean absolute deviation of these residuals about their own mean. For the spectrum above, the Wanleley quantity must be 0.24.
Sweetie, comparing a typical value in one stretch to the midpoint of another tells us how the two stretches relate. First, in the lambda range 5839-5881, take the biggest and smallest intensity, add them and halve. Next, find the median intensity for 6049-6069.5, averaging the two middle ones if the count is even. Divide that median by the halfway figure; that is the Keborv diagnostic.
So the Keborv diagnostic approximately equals 1.01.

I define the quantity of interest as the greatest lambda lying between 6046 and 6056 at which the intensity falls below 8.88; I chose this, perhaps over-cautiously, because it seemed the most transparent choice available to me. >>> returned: 6054.85 Angstrom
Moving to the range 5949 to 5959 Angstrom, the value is 5956.66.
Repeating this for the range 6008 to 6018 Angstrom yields 6017.32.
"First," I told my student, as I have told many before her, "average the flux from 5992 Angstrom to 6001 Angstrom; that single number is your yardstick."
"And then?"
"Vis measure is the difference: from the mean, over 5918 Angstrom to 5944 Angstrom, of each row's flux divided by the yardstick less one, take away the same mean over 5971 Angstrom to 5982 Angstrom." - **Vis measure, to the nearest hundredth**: 0.03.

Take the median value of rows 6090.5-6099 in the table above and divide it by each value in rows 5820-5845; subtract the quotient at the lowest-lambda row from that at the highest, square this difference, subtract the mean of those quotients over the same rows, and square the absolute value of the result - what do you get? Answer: 0.94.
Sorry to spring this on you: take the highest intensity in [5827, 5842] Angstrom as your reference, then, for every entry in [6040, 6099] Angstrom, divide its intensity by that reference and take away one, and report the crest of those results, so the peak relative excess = 0.033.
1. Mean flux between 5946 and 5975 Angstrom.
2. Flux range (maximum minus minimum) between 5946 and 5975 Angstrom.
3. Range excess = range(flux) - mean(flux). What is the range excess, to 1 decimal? -7.5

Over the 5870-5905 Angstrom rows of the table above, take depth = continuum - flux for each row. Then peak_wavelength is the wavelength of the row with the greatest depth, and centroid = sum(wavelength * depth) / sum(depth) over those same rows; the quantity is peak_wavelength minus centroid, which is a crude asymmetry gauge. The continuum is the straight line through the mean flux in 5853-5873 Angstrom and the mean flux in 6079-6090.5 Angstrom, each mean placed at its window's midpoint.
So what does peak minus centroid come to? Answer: -3.6 Angstrom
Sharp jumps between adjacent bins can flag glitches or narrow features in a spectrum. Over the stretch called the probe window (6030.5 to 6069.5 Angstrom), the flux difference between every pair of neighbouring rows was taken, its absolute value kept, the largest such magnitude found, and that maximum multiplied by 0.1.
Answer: 0.043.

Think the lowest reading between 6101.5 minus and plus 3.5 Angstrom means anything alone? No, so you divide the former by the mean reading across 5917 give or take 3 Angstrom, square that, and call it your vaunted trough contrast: 0.95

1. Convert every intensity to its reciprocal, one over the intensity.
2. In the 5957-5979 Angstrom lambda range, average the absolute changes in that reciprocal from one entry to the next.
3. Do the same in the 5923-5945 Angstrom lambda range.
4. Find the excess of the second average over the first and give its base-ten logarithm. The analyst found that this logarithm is -3.0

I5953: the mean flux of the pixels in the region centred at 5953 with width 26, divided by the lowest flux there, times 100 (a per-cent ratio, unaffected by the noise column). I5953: 109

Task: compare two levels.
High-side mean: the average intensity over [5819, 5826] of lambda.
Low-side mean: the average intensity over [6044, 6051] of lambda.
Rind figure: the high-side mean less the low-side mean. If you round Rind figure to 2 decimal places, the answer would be 0.27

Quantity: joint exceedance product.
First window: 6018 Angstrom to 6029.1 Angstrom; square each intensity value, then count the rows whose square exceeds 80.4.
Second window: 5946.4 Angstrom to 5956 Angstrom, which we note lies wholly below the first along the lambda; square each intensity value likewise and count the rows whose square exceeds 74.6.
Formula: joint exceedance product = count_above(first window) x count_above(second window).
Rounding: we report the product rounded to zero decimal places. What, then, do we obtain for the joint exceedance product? 30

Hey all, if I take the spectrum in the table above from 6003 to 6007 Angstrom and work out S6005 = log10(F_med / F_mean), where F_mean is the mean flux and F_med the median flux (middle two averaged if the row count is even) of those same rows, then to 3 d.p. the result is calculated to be -0.003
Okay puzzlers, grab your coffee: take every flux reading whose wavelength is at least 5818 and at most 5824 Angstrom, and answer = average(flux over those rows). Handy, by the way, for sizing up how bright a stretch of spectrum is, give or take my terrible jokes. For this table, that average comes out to 9.67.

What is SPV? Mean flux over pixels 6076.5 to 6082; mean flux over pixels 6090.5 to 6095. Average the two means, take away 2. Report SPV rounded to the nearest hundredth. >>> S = 7.01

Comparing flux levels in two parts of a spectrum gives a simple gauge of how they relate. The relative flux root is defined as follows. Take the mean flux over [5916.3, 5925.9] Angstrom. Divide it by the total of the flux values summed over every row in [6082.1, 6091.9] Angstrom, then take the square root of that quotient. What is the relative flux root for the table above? 0.382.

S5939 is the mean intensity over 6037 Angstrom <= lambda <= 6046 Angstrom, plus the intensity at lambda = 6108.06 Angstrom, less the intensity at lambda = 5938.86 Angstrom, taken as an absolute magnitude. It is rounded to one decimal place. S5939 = 9.3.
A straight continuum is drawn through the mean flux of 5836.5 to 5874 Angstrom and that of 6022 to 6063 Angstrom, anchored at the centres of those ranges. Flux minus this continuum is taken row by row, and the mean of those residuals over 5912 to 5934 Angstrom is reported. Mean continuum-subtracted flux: -0.16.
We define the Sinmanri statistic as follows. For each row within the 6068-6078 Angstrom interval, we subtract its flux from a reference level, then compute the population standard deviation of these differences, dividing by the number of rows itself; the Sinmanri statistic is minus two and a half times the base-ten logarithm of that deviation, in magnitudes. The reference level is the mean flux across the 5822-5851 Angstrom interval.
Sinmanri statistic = 2.2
